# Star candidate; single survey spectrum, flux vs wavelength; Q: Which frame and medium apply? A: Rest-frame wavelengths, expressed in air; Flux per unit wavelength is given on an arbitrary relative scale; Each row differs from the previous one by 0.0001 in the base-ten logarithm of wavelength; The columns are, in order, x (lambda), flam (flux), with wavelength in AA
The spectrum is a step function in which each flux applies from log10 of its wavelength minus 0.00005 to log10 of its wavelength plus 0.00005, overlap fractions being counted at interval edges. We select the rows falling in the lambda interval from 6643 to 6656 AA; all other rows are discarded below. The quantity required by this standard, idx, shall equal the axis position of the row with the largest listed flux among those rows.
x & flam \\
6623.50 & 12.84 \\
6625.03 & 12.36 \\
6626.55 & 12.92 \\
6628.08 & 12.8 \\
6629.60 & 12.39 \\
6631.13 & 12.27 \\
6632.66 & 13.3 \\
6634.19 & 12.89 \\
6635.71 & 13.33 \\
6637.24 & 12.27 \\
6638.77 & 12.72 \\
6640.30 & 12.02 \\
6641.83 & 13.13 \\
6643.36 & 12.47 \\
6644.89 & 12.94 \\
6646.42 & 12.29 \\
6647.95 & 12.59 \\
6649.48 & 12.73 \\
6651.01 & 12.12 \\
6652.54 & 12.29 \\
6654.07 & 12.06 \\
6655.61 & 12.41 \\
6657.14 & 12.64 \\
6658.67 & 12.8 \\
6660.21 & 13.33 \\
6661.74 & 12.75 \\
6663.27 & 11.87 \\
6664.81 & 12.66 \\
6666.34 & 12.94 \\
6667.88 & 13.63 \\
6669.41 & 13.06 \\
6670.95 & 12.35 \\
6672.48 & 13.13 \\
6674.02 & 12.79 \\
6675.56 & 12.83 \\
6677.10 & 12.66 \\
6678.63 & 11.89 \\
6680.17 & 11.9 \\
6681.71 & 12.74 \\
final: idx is 6644.89 AA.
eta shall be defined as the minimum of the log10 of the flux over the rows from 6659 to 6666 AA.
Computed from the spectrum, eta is 1.07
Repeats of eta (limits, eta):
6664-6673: 1.09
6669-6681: 1.08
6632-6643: 1.08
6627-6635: 1.09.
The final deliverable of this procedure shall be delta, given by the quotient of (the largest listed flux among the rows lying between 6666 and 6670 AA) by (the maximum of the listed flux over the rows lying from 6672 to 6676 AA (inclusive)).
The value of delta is 1.04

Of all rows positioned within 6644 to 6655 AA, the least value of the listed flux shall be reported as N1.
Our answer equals 12.06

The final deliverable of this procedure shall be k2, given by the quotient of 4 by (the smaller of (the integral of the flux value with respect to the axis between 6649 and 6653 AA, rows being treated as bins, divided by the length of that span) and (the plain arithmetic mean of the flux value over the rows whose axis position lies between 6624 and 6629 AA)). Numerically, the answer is 0.323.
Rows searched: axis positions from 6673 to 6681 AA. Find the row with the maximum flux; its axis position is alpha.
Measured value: 6675.56 AA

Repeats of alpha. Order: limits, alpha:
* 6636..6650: 6641.83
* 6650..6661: 6660.21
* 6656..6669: 6667.88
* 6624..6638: 6635.71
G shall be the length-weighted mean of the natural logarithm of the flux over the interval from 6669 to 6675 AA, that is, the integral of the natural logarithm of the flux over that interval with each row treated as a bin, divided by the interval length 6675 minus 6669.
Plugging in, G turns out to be 2.55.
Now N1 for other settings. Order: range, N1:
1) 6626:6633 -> 12.27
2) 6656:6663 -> 12.64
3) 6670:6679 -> 11.89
